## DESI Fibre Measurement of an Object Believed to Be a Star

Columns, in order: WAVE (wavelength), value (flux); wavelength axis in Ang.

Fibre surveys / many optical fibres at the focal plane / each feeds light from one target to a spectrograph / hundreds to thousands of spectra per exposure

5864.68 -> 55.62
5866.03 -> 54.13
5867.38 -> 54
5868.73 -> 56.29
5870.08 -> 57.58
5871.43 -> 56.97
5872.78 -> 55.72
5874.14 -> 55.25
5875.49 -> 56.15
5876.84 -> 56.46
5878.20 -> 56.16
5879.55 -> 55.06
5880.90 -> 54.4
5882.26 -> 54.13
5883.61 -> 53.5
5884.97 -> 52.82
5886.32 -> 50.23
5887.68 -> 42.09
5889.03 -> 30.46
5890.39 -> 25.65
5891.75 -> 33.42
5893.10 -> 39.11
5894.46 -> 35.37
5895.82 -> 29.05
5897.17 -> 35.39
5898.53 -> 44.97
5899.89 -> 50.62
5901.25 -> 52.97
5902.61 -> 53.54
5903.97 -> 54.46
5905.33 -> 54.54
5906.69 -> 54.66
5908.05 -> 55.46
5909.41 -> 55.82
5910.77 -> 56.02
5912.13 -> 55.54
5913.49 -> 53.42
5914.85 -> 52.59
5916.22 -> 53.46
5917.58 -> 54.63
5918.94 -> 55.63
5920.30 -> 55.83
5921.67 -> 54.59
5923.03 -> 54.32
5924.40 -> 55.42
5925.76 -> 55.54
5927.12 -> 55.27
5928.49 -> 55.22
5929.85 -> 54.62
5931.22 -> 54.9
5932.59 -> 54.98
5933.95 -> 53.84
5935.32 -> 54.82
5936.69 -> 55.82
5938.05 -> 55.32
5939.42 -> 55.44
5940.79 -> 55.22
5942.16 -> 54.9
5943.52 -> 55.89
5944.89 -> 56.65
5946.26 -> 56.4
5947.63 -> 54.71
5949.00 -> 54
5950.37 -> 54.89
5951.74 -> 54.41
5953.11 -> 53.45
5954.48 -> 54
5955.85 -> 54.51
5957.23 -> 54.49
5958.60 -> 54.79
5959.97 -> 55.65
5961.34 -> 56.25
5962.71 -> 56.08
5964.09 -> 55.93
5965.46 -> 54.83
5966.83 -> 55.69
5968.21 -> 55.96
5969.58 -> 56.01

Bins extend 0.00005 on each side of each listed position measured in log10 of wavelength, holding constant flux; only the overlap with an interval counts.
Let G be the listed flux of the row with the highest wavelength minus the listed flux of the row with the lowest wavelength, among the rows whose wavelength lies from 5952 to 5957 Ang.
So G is 1.1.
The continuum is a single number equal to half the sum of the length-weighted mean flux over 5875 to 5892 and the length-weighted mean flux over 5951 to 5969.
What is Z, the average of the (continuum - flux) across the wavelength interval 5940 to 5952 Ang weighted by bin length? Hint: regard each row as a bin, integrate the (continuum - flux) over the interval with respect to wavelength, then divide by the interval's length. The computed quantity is -3.7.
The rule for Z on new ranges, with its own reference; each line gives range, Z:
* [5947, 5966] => -3.3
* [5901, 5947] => -3.4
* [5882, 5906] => 7.7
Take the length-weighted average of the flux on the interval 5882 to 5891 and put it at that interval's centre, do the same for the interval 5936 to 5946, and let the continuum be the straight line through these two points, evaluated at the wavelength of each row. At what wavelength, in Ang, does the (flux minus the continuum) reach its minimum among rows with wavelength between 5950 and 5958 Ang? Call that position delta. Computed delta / 5953.11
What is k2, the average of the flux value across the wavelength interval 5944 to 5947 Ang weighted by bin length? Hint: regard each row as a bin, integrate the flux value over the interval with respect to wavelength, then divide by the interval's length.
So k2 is 56.4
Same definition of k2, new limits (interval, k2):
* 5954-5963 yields 55.1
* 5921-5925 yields 54.7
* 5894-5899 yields 35.9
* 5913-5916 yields 52.9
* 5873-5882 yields 55.5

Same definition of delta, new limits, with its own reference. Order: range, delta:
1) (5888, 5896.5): 5890.39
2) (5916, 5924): 5923.03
